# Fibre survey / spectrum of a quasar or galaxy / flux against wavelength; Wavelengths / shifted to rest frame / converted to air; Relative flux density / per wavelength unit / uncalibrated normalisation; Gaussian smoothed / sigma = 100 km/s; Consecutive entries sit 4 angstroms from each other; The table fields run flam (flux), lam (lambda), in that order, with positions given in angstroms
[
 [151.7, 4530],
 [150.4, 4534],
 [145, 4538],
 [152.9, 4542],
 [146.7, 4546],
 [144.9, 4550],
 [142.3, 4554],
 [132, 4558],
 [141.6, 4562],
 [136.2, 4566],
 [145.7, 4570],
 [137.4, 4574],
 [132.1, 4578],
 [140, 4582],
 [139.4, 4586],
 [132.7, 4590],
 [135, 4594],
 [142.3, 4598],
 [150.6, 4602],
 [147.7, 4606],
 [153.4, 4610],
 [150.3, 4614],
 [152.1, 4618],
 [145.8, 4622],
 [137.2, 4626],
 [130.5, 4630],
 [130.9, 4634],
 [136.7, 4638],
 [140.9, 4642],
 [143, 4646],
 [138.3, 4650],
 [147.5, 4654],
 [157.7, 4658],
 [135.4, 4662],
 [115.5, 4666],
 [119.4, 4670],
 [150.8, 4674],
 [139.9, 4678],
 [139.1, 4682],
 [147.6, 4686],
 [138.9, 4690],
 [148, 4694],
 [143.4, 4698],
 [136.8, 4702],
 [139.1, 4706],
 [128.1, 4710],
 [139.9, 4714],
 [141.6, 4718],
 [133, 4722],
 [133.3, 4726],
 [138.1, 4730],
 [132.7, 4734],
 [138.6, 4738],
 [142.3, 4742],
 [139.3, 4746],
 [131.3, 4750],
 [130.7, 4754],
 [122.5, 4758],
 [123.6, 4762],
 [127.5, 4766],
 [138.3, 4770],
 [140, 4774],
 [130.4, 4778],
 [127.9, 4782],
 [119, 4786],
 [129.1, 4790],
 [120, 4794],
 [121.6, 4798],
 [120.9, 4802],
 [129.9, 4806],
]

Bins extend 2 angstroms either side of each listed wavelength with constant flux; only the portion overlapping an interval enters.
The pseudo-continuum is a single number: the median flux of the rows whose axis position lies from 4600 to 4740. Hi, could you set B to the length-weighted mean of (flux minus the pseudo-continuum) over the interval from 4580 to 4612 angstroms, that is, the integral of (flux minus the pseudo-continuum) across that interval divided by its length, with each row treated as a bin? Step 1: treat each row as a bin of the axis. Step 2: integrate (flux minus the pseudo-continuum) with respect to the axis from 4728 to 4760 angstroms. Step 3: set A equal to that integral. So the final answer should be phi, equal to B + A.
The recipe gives -146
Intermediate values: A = -149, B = 4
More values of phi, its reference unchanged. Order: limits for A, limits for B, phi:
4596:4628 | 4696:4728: 264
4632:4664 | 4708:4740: 67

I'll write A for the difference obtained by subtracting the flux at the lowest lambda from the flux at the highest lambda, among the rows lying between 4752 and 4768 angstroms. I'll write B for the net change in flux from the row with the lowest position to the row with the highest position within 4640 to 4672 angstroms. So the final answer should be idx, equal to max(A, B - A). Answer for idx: -3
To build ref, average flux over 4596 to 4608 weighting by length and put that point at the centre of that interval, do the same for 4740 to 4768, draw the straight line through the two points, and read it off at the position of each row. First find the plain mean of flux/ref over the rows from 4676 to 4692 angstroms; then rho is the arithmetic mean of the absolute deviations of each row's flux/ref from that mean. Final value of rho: 0.023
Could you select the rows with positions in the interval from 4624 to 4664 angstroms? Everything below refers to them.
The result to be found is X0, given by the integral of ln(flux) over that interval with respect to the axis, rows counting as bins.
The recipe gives 198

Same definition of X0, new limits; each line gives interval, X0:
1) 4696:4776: 392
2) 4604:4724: 593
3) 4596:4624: 140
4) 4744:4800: 272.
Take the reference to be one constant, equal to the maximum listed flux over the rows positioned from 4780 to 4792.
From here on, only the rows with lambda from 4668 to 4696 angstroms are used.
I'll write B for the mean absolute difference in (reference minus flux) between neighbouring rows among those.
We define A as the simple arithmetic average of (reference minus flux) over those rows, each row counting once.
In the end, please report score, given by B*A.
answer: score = -132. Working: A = -11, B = 11.6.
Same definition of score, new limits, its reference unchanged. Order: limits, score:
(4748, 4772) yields 1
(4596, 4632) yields -89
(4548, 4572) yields -85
